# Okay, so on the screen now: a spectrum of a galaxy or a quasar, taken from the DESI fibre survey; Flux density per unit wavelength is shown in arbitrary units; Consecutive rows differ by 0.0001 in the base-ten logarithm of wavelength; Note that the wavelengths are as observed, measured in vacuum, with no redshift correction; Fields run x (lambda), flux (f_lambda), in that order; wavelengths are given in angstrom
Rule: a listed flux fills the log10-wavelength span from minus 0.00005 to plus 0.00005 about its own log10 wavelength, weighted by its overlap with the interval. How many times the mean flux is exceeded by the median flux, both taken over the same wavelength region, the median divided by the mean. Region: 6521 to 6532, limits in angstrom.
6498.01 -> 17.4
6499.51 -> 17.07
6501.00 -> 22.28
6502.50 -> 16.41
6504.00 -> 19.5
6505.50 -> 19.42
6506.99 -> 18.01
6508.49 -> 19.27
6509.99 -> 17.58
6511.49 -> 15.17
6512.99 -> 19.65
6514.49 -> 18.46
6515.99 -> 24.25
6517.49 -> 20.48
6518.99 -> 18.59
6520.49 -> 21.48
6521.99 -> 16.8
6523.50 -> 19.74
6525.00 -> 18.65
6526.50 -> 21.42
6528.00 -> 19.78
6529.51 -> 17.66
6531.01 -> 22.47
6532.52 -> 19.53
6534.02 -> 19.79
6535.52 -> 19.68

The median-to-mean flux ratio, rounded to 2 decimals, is 1.01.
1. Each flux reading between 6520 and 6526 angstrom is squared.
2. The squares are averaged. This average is 370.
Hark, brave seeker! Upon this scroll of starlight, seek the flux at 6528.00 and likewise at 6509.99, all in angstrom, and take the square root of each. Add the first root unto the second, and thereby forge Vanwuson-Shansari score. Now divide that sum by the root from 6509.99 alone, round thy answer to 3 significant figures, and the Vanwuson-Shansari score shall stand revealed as 2.06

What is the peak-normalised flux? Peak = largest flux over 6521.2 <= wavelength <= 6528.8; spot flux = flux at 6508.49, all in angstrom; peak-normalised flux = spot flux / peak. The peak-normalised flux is 0.90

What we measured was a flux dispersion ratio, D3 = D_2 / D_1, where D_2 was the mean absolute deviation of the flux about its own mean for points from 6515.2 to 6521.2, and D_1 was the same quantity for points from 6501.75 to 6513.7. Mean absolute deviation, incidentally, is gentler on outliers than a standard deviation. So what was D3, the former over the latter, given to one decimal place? 1.2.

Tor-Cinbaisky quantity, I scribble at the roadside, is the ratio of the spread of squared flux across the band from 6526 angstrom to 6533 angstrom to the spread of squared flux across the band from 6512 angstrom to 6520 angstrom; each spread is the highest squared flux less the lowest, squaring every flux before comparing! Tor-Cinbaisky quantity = 0.78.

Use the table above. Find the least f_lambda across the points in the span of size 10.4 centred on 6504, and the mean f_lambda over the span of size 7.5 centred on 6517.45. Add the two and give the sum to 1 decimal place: 37.1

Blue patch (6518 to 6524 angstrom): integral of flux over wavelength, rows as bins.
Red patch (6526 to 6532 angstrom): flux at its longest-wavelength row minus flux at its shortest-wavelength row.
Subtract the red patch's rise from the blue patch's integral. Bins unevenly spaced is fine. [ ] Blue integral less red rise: 114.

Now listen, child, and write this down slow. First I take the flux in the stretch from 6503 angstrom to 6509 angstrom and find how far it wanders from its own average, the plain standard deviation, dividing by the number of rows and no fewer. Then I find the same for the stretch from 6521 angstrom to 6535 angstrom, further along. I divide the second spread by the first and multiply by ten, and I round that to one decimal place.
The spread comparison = 27.0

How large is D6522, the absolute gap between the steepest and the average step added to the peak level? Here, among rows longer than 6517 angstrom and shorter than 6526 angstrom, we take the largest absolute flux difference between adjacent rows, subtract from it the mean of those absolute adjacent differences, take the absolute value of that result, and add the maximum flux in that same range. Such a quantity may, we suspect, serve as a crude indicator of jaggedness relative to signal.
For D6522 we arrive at 23.5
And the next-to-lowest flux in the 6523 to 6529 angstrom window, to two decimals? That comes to 19.74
